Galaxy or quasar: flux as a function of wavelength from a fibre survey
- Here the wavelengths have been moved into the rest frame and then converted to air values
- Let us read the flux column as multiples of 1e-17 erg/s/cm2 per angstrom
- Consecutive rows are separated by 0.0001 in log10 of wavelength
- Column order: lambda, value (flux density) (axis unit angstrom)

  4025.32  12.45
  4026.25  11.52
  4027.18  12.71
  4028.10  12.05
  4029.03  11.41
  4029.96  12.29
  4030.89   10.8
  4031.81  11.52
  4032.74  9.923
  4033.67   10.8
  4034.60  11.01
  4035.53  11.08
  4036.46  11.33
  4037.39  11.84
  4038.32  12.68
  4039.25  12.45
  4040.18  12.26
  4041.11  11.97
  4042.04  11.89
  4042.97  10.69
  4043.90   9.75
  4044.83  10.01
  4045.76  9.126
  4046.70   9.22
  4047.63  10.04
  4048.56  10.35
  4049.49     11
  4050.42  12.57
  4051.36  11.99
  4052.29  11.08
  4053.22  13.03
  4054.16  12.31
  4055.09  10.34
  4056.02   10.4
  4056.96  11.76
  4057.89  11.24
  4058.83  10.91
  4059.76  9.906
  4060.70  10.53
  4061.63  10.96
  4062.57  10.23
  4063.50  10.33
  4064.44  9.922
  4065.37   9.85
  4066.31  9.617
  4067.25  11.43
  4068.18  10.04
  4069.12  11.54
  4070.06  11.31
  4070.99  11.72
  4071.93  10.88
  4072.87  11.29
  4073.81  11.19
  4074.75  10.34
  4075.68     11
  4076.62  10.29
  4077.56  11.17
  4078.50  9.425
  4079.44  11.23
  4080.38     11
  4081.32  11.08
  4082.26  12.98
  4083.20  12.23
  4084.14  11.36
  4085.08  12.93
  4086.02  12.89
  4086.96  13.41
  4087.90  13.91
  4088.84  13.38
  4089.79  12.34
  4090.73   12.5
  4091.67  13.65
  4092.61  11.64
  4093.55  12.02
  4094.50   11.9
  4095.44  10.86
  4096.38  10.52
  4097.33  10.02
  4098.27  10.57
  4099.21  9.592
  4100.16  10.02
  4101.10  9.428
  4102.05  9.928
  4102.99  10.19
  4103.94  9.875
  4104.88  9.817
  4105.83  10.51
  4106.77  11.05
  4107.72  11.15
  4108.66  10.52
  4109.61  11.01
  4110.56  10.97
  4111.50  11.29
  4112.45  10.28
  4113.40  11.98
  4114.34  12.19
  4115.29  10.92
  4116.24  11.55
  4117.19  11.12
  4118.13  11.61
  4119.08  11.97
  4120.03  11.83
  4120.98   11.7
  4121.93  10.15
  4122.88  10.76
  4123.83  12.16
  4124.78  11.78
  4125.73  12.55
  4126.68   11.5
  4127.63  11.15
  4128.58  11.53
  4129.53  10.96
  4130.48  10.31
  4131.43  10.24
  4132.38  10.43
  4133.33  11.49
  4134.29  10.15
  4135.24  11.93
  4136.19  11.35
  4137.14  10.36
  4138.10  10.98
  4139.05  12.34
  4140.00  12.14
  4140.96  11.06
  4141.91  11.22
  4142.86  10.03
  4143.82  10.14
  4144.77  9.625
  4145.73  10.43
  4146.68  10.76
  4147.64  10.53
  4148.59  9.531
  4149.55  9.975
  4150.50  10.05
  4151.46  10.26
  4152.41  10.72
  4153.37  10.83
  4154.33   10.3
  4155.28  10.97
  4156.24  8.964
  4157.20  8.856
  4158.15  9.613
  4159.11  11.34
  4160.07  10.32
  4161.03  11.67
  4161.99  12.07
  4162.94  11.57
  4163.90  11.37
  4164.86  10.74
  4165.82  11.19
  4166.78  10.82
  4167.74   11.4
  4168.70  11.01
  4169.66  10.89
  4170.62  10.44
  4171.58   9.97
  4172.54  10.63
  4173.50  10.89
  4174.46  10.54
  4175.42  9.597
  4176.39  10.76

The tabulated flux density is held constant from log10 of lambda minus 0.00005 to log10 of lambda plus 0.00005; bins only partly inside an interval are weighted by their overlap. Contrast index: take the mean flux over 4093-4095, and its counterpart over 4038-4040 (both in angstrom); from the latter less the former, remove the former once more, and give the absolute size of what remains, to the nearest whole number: 11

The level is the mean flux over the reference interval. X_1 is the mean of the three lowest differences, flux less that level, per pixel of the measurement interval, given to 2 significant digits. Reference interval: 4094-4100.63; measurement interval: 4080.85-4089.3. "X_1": 1.1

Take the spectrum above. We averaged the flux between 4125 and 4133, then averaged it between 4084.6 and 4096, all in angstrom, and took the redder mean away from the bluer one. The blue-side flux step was 1.5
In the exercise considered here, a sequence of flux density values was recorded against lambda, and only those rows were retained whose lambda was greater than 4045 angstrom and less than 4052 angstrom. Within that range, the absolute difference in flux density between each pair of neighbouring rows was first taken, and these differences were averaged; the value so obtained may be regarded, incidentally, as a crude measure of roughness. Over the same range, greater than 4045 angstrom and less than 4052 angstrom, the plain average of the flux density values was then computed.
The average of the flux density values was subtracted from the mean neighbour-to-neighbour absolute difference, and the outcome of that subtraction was -9.9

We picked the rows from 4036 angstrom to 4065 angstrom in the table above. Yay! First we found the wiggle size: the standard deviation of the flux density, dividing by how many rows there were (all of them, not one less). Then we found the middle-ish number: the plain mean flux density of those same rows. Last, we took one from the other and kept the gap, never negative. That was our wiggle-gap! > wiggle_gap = 10.0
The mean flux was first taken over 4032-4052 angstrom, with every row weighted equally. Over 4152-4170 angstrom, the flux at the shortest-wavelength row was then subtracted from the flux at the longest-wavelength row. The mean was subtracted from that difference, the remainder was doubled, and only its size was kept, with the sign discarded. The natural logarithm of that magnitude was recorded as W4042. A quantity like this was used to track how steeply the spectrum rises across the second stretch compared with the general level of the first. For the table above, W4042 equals 3.08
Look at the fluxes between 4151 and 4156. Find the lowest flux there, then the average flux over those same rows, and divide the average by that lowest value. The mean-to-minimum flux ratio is 1.03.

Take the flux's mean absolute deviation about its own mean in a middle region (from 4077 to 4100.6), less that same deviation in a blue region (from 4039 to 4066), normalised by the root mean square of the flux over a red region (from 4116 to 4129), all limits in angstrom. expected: 0.018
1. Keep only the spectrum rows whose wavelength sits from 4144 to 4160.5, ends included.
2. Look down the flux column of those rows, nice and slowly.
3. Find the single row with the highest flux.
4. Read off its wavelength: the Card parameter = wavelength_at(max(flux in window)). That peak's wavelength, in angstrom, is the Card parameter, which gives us 4159.11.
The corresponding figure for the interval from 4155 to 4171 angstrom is 4161.99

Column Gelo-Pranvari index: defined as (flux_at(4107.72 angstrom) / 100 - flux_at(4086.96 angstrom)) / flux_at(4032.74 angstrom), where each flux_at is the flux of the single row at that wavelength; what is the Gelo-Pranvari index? -1.34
